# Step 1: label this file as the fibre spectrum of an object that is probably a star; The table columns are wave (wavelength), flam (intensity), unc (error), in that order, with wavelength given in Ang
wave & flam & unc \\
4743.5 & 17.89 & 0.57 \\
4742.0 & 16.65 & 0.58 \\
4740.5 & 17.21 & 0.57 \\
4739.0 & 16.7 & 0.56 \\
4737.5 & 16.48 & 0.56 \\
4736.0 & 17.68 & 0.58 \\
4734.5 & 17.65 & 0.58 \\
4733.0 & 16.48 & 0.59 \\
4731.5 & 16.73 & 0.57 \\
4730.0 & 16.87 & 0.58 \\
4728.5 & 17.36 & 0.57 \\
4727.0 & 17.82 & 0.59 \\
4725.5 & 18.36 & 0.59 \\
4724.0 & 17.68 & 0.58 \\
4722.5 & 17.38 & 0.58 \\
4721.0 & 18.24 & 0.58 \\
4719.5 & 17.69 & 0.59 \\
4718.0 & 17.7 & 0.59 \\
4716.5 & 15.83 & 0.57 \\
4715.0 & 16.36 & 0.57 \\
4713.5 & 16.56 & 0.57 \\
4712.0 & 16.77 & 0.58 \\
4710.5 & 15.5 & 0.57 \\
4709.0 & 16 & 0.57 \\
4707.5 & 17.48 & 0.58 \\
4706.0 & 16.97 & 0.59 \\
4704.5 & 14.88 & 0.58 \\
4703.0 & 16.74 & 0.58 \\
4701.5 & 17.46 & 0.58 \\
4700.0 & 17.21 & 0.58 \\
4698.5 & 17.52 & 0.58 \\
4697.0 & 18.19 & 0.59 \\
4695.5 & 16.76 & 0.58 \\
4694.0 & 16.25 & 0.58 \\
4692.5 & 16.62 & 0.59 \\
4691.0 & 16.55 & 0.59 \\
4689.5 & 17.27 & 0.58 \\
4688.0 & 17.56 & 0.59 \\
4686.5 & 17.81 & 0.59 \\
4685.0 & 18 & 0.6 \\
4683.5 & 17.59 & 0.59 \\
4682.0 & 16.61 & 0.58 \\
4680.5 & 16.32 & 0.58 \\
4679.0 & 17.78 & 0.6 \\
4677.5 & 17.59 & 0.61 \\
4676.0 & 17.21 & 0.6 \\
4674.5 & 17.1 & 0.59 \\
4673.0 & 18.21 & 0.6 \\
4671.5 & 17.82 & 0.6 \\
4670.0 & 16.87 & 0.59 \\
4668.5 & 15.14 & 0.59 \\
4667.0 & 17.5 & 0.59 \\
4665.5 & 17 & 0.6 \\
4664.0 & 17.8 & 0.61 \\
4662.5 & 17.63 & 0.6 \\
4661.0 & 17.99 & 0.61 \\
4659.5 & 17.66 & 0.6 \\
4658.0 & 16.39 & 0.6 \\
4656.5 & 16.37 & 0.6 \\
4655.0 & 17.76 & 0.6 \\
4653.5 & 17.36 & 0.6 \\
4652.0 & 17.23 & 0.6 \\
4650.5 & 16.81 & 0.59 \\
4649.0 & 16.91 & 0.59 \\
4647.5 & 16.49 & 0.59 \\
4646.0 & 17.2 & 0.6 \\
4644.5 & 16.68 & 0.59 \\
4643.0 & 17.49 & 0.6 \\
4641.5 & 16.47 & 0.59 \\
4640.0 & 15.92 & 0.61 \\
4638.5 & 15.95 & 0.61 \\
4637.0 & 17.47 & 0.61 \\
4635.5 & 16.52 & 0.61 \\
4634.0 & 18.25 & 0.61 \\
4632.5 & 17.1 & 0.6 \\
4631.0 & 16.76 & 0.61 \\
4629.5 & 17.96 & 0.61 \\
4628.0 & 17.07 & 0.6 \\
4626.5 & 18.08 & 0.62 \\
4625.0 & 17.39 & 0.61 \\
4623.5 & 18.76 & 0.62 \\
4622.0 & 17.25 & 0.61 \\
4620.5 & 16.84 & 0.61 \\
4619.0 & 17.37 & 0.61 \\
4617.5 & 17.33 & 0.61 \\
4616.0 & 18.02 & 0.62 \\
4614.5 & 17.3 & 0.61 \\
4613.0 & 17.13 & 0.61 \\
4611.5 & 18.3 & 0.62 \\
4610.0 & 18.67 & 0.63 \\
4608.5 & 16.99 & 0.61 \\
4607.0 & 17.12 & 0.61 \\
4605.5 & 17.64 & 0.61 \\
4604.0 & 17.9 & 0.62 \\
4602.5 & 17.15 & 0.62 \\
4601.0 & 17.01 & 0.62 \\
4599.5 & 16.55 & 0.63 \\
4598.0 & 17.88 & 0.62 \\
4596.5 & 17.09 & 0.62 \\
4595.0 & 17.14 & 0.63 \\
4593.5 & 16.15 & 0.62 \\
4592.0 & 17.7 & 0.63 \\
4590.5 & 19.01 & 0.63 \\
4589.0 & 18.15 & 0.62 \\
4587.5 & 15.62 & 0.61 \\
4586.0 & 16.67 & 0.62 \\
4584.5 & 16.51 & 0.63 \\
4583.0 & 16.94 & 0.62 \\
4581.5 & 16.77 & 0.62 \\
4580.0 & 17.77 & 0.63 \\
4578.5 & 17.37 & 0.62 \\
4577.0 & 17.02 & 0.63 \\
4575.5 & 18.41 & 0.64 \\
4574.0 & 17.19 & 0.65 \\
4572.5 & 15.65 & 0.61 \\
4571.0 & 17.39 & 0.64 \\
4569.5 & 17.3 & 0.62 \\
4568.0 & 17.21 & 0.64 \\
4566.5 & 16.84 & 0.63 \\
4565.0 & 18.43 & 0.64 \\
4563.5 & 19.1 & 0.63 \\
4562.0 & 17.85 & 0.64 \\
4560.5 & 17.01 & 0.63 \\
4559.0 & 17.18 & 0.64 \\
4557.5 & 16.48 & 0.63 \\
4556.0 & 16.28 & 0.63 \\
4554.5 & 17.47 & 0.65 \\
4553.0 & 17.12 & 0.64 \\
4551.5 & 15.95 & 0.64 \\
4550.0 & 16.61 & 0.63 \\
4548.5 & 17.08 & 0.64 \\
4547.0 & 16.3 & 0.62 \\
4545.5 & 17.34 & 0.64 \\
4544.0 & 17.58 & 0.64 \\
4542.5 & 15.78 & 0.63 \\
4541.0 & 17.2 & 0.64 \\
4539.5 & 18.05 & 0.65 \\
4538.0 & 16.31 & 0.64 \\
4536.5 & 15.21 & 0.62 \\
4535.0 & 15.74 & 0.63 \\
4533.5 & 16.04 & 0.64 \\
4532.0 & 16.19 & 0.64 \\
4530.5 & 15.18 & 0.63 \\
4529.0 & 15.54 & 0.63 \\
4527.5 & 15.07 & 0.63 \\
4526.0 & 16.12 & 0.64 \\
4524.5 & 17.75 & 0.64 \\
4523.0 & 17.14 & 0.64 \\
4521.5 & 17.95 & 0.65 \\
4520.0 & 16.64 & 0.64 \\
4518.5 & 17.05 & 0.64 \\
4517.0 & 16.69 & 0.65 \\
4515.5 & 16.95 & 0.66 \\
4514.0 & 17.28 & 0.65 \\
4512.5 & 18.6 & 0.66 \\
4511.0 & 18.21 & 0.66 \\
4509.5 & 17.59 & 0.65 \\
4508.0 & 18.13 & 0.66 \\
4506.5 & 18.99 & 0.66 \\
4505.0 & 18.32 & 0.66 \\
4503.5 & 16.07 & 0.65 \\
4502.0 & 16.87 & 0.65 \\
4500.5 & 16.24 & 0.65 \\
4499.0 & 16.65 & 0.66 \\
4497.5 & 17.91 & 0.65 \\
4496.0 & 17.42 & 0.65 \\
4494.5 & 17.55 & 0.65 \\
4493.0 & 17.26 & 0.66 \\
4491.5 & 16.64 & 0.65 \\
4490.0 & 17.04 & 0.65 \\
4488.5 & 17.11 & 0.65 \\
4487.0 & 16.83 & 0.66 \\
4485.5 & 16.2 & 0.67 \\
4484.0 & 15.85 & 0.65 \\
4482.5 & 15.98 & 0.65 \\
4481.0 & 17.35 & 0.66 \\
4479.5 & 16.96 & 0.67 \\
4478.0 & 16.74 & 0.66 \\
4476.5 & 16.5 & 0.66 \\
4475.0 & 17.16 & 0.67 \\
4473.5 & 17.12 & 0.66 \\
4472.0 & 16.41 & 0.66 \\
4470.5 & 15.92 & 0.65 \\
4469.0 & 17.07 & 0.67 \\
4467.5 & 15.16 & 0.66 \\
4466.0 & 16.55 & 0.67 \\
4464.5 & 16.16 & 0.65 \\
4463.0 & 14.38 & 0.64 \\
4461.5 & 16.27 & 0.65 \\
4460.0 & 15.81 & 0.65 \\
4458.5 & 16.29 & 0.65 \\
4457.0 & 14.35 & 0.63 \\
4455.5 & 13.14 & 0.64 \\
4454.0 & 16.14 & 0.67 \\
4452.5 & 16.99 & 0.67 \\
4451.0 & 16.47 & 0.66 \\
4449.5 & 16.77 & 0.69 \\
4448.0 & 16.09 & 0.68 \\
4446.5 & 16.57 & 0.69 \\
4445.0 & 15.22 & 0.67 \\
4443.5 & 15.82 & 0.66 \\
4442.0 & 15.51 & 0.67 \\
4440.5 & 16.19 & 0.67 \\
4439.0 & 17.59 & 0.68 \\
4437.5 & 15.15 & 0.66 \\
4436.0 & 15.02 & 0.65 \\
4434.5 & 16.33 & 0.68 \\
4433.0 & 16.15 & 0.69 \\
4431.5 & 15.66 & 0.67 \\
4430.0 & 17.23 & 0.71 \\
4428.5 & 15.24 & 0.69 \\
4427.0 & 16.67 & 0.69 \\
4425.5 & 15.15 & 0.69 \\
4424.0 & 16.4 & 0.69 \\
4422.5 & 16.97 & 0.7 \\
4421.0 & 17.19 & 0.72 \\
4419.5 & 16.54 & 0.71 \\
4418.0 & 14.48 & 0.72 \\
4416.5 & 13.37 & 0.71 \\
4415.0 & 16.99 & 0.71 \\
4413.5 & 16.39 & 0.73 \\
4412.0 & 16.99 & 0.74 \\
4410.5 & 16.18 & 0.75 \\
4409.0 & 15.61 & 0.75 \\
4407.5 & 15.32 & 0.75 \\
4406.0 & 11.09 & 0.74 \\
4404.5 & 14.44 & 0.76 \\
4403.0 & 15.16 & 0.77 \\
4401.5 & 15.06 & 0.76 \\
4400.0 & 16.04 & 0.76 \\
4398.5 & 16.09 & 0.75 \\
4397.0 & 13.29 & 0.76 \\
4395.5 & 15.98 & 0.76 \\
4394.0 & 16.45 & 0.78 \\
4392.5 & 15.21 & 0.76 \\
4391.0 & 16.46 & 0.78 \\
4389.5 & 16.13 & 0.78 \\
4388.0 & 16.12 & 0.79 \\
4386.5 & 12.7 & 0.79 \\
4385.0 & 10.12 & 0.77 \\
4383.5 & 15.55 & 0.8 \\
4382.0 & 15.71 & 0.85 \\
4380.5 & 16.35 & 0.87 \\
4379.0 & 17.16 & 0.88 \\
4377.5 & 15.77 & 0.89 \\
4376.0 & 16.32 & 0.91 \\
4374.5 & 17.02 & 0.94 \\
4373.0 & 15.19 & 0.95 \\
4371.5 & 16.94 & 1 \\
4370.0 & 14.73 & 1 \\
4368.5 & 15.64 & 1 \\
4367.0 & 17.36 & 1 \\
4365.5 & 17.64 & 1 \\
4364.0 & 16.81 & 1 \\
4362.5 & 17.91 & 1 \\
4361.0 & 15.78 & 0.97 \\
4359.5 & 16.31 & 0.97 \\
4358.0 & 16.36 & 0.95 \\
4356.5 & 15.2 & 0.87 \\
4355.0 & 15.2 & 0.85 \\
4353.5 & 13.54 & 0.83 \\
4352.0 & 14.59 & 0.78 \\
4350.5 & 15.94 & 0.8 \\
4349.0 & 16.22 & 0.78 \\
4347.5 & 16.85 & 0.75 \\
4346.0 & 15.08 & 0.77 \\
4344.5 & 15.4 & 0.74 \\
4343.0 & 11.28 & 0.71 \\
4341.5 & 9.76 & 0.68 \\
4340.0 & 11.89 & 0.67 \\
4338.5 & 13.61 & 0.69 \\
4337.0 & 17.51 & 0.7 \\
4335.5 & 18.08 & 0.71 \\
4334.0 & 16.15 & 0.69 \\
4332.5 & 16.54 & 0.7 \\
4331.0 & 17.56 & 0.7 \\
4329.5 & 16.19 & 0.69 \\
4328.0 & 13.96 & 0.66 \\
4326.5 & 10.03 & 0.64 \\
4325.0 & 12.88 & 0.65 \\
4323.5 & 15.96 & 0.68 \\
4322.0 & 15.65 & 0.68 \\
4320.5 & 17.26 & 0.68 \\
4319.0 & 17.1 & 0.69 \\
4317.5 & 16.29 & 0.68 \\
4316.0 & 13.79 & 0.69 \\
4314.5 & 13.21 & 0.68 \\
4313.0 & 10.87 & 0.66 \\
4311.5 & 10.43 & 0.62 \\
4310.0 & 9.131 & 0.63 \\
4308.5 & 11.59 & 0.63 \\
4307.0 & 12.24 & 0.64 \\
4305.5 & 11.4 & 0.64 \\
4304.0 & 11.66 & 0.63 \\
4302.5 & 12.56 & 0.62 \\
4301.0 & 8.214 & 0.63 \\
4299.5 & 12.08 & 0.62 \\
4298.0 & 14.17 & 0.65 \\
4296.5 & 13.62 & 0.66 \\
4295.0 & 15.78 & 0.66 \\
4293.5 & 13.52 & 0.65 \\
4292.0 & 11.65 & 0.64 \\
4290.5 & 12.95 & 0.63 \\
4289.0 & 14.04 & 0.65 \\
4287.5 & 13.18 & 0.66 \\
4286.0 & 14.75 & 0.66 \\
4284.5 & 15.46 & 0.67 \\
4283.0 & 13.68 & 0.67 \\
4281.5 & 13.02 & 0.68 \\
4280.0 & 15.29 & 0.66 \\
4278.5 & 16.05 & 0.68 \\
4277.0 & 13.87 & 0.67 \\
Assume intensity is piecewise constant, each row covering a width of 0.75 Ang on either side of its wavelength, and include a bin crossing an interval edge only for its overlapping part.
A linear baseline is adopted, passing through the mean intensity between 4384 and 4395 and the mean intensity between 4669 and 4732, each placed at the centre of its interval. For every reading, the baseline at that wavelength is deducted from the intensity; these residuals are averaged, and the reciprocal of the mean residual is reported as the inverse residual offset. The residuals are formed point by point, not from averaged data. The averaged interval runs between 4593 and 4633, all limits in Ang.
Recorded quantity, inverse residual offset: 1.0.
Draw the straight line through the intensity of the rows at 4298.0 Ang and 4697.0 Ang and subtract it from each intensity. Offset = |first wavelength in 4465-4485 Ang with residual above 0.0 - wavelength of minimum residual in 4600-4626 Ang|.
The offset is 154.5 Ang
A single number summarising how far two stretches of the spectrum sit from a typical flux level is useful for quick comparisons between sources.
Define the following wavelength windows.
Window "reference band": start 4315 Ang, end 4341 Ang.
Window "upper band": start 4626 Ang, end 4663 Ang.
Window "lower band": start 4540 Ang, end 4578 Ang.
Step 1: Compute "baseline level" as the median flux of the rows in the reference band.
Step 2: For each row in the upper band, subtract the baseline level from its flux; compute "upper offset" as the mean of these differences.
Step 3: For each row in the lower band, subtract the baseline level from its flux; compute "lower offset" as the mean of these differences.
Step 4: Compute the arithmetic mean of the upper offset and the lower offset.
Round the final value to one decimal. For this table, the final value 1.0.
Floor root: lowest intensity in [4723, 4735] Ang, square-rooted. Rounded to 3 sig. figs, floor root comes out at 4.06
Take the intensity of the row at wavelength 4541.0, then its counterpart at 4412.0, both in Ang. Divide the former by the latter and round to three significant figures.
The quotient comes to 1.01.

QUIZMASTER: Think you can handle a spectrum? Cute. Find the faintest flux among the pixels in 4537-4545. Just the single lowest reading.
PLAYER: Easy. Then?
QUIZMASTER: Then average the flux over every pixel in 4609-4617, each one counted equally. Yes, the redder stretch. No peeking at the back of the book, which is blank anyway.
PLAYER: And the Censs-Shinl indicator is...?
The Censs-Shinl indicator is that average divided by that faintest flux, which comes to 1.13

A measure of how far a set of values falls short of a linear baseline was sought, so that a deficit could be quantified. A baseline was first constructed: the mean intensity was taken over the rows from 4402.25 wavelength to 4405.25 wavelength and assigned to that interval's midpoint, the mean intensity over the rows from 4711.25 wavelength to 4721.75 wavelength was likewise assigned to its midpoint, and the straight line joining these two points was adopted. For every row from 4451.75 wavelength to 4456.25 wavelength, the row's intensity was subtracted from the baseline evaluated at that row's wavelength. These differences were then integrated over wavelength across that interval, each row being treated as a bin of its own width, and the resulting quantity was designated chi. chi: -1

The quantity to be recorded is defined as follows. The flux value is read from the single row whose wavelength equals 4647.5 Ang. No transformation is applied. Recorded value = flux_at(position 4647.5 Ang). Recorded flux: 16.49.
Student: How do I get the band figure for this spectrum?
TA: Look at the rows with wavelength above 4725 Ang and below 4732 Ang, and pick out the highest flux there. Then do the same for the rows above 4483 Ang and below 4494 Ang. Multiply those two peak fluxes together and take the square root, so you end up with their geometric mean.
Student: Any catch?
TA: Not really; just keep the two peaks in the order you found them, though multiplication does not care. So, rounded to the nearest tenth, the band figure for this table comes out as 17.8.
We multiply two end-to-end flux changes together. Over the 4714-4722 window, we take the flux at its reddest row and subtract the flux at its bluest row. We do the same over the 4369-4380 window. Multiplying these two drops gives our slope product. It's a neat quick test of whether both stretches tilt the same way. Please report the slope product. 4.6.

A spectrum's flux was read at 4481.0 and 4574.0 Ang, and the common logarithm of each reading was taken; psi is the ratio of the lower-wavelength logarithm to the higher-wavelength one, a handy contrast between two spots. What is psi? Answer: 1.00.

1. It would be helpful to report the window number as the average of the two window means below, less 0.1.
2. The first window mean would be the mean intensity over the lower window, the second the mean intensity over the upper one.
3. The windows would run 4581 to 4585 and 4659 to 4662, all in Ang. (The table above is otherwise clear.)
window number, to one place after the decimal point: 17.2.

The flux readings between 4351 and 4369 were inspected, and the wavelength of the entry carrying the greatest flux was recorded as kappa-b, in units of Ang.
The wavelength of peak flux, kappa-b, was 4362.5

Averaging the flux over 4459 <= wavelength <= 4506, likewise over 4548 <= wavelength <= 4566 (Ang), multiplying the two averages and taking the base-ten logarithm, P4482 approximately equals 2.46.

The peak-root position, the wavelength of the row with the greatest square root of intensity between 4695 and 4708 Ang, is 4697.0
